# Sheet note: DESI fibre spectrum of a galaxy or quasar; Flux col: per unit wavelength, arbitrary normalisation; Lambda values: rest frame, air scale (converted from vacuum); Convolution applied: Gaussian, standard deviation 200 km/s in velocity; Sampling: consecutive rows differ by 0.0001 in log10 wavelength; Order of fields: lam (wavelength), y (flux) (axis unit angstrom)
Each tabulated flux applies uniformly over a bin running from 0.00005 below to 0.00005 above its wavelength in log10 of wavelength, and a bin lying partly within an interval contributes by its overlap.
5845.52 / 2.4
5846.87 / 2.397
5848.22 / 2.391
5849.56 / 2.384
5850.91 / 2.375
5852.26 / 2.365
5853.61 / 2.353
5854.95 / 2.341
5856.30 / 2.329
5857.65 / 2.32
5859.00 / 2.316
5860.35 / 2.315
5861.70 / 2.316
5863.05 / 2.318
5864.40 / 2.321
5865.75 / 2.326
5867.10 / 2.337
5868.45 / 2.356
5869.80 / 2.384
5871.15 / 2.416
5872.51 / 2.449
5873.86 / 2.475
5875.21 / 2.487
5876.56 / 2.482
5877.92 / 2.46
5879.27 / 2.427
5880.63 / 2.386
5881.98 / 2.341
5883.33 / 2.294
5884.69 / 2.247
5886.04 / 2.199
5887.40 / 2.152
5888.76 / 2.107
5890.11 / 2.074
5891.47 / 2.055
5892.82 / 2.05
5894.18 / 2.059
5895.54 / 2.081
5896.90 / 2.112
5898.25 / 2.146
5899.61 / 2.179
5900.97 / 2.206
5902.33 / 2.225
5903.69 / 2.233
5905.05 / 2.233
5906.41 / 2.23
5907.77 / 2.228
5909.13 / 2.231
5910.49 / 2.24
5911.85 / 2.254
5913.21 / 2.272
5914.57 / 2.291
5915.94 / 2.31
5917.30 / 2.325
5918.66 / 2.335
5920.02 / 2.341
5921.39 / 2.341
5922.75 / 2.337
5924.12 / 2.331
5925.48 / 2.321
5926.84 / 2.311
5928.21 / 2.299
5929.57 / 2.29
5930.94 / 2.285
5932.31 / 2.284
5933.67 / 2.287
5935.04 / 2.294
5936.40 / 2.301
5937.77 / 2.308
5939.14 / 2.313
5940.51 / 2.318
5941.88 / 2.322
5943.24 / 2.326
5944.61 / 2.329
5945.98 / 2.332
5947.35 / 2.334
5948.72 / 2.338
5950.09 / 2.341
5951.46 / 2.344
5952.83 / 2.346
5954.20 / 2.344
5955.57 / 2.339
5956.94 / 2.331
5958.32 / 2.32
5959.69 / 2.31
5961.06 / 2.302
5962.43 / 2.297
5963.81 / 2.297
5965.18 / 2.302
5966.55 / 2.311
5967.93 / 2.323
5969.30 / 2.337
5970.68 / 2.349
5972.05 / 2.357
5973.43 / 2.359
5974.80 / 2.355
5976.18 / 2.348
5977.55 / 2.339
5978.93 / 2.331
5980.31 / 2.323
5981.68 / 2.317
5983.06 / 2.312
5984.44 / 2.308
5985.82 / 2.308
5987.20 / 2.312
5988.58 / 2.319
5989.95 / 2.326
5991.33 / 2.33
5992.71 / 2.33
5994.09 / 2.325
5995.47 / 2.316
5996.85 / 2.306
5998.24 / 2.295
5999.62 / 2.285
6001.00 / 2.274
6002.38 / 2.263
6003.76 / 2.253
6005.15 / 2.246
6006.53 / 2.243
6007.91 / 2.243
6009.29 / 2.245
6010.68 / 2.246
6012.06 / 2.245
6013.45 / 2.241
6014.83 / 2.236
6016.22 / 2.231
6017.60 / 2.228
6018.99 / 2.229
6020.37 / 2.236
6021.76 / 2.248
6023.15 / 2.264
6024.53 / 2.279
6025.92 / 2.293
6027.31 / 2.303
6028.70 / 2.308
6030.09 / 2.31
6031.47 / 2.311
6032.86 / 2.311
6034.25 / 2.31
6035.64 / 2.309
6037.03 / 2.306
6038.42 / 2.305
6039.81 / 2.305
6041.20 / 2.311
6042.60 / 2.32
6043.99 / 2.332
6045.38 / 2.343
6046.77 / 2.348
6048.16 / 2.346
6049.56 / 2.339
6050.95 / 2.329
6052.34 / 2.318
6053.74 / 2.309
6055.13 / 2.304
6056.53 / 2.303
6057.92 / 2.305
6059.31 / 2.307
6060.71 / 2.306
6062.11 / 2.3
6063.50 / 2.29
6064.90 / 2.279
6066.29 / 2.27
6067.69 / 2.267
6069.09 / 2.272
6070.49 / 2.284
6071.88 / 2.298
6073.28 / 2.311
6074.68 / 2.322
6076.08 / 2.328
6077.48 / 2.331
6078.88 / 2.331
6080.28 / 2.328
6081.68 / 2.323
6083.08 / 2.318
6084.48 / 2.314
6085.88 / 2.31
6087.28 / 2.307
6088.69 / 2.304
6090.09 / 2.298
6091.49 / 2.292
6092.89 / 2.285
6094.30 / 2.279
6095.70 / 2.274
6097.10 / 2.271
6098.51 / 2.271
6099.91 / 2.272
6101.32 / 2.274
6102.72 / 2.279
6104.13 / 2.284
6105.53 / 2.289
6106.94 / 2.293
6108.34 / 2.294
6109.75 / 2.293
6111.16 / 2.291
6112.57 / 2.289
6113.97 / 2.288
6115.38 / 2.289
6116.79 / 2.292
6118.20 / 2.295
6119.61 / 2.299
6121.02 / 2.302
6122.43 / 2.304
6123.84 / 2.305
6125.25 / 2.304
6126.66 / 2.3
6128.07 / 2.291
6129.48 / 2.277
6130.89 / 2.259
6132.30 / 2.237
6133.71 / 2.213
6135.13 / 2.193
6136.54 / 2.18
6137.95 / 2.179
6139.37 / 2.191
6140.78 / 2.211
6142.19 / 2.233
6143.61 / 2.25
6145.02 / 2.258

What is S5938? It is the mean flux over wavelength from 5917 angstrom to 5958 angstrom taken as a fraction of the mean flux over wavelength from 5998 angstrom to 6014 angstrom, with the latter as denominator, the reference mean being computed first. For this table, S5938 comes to 1.03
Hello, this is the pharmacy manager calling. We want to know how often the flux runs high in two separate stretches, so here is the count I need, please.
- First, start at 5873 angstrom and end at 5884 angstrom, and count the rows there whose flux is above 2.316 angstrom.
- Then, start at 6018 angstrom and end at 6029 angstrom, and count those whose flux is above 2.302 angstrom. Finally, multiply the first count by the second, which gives 14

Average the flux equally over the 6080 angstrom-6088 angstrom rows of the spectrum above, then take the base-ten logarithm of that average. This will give 0.365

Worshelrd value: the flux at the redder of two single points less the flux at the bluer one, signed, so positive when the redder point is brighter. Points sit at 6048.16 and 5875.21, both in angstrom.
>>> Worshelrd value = -0.14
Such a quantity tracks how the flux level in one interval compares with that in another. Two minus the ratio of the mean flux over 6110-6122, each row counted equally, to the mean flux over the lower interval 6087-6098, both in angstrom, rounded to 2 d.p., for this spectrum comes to 1.00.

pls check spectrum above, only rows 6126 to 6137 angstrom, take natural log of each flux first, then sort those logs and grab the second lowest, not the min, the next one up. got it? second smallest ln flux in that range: 0.785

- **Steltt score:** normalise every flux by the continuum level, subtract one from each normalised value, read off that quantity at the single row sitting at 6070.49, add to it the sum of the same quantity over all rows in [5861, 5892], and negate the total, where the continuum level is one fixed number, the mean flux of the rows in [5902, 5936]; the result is -0.4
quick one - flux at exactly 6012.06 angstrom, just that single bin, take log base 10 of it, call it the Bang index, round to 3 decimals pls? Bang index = 0.351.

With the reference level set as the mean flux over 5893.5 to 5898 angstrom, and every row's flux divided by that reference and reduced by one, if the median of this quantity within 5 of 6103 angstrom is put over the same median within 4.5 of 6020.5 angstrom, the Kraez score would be 1.3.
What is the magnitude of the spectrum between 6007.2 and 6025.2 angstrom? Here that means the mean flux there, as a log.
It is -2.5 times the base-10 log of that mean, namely -0.878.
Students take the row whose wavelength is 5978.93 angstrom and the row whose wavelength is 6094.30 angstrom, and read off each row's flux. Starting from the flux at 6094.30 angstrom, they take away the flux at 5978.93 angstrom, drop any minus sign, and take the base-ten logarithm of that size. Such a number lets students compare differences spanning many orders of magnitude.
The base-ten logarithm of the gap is -1.28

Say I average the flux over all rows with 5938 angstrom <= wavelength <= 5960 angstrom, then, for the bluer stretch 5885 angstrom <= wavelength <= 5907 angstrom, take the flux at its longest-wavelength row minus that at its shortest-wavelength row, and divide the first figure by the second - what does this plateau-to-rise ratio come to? 75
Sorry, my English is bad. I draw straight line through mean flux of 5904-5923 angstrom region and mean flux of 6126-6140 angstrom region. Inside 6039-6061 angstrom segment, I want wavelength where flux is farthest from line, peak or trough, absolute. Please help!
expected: 6046.77 angstrom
